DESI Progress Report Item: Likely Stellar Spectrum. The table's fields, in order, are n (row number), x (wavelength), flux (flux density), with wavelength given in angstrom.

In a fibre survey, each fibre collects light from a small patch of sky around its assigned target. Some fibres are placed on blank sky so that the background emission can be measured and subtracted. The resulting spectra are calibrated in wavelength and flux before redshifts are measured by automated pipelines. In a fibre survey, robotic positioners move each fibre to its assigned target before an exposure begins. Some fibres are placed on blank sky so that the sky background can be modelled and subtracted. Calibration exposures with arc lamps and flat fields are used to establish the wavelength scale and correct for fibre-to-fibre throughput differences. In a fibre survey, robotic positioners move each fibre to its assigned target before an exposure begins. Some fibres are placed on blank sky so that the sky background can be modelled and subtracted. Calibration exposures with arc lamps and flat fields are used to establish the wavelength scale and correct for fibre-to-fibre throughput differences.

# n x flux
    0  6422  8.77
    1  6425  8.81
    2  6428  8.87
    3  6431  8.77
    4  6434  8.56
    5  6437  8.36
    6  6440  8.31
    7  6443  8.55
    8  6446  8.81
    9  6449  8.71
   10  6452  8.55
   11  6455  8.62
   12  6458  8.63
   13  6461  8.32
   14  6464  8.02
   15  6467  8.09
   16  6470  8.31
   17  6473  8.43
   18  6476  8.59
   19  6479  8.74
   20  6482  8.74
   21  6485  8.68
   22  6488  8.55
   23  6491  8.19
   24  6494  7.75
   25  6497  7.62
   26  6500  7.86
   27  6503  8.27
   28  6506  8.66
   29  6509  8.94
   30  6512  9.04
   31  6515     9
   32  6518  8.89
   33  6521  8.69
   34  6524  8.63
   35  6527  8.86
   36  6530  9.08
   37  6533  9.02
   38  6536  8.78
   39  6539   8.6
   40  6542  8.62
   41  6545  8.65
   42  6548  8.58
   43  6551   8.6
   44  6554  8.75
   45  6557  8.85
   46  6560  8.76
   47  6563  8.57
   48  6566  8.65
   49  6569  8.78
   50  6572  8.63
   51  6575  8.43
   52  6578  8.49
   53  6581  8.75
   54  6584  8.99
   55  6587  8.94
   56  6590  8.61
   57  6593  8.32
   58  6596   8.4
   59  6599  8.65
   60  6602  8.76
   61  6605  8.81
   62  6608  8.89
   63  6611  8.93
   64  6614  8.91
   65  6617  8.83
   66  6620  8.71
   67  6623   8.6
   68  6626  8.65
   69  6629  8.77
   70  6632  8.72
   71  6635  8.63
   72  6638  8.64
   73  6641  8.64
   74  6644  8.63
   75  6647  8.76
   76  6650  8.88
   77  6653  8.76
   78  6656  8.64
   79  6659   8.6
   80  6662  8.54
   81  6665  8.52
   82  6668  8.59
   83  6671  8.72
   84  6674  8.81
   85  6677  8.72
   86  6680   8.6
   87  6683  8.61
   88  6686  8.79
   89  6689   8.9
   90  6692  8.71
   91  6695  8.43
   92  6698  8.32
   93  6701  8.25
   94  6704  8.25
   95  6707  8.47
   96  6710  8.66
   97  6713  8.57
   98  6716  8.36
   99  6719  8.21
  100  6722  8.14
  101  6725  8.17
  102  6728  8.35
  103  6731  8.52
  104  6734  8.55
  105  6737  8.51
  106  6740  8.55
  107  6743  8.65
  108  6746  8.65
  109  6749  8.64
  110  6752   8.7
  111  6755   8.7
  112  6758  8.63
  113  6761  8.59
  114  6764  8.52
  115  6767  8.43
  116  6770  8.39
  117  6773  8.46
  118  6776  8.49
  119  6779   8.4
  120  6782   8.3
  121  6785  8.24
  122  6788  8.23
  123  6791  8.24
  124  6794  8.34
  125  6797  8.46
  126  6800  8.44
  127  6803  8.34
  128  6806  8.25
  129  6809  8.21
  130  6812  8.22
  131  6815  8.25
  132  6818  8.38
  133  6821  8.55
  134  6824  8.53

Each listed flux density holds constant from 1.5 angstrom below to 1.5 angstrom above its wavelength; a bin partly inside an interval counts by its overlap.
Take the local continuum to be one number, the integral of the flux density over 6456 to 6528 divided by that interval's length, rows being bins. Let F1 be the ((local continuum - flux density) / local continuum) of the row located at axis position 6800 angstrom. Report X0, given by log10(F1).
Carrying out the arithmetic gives -2.4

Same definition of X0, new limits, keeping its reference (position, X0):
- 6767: -2.3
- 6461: -1.7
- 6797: -2.7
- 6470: -1.7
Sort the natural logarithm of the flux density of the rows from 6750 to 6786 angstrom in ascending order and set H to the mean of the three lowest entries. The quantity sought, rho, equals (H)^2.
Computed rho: 4.48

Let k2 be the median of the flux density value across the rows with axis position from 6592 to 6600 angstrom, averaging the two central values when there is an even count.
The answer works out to 8.40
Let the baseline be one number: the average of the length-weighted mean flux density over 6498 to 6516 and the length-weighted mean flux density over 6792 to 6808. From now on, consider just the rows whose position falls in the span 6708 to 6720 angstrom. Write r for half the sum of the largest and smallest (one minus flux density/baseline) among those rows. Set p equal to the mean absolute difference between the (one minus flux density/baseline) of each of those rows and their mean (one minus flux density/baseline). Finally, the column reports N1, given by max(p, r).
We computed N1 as 0.0195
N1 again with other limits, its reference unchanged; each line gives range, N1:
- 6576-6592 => 0.0197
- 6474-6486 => 0.0062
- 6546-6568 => 0.0108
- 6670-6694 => 0.0089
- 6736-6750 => 0.0066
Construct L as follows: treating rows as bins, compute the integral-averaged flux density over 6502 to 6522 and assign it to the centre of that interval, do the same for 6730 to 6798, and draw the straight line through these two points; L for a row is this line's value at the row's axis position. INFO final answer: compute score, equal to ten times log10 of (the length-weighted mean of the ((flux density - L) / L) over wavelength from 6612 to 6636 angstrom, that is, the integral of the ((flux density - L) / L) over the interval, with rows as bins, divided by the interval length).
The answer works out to -20.7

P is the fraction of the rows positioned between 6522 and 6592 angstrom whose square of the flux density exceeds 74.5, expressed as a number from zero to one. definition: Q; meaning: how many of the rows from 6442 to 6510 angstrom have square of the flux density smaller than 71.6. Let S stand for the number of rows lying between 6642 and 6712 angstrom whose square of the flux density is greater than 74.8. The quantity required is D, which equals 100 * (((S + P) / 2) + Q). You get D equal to 1528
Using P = 0.57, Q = 10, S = 10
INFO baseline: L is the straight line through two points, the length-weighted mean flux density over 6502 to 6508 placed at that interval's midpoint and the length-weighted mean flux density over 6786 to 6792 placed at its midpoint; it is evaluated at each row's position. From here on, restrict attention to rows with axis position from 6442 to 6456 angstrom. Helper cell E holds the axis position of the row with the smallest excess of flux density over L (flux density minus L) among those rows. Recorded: 6443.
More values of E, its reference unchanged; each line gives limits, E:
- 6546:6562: 6548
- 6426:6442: 6440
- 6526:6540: 6539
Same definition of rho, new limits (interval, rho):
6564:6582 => 4.59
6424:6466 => 4.44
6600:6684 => 4.60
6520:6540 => 4.65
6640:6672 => 4.60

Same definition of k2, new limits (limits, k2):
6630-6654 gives 8.68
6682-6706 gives 8.52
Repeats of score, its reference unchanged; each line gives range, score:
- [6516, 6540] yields -22.7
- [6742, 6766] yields -18.1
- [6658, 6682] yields -24.0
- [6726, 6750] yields -25.5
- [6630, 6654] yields -20.9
